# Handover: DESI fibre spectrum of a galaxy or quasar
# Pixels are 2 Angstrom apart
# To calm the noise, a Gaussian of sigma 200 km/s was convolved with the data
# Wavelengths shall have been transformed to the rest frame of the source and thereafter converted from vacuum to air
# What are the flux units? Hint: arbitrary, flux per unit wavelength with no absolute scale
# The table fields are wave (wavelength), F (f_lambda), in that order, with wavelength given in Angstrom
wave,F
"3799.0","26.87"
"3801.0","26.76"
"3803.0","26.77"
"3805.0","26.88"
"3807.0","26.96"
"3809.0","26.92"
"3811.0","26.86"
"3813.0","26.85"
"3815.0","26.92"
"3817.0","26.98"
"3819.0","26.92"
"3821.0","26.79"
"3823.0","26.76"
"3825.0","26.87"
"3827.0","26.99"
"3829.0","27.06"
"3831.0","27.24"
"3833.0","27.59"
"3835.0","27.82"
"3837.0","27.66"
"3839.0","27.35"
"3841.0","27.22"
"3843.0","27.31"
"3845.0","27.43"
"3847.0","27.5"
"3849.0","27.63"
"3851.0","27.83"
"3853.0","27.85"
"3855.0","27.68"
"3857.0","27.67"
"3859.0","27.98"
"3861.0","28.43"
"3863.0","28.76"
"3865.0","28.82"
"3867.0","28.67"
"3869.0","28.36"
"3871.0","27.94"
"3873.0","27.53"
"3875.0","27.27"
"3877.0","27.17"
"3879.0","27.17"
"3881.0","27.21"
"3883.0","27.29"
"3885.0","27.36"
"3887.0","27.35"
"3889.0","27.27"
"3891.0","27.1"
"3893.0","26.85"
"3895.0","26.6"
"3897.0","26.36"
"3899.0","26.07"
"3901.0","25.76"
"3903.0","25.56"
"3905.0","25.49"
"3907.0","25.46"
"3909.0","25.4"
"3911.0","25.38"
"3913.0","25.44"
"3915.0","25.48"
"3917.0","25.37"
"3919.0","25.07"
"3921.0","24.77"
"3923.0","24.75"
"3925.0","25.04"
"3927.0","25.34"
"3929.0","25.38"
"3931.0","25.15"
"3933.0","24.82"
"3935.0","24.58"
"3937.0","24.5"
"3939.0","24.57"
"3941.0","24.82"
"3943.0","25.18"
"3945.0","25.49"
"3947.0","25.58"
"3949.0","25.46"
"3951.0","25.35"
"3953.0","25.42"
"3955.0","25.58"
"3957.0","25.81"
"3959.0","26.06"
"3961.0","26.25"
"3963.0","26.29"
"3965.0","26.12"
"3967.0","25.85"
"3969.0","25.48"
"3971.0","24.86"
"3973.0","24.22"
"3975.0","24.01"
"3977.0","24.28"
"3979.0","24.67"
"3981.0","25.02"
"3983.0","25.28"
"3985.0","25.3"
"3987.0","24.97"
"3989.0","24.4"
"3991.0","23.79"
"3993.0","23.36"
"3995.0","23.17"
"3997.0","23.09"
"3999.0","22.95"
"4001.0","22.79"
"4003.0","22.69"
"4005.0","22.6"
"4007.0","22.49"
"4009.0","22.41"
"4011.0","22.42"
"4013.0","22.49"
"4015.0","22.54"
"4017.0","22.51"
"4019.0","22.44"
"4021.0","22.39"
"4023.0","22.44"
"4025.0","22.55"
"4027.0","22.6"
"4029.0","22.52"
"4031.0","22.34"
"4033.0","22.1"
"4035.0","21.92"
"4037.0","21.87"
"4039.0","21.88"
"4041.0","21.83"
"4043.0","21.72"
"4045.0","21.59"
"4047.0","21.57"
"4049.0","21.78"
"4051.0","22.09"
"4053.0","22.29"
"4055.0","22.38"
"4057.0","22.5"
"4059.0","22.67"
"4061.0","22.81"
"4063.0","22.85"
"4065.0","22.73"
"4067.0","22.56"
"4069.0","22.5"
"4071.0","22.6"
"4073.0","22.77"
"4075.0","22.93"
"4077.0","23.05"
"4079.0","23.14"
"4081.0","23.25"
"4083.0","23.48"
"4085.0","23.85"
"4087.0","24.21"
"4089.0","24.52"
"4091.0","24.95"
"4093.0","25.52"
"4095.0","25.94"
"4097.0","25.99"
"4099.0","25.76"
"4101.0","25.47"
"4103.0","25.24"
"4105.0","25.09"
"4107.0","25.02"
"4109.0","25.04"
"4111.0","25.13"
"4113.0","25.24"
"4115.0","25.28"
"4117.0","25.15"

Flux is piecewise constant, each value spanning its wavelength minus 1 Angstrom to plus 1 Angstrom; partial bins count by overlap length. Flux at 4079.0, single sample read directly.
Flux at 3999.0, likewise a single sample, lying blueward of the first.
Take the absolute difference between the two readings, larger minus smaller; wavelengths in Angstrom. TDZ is 0.2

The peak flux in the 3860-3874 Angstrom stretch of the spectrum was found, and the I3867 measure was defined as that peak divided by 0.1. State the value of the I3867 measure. 288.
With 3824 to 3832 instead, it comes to 272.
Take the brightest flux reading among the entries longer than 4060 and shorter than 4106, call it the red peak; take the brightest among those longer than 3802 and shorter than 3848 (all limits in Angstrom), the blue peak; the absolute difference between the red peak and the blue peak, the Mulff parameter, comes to 1.8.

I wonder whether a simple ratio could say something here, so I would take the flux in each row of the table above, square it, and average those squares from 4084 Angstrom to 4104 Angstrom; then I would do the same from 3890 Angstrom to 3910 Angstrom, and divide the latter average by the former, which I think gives 1.07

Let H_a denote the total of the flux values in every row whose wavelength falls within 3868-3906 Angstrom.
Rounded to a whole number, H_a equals 512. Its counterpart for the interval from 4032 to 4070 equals 422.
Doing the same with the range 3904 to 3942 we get 477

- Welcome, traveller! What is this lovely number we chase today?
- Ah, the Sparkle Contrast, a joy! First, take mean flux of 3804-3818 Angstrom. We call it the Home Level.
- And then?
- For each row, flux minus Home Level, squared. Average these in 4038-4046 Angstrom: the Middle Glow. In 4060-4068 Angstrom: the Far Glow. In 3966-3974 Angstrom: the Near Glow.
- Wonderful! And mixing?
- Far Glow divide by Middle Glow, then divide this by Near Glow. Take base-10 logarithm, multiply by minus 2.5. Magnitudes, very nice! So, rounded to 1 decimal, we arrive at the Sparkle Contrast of 1.9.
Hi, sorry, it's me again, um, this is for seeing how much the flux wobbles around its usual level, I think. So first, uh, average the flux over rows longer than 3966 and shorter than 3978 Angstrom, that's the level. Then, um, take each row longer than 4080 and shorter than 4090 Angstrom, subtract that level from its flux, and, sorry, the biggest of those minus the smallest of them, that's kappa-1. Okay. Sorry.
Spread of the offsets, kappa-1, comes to 1.3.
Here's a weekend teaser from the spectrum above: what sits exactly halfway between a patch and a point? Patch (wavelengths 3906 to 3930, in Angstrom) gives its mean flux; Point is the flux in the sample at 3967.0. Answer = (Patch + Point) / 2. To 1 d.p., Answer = 25.5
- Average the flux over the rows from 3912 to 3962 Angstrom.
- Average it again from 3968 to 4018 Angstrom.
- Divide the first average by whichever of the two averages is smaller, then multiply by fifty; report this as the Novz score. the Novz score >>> 53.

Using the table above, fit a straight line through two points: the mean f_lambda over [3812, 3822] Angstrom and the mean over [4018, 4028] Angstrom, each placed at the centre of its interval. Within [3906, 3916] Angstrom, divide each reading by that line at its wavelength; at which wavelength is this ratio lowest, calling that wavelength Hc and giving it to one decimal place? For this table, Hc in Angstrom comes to 3909.0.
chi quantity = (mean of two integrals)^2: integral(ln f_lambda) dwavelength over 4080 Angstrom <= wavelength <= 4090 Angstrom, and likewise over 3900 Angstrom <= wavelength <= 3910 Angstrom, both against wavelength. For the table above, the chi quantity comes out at 1028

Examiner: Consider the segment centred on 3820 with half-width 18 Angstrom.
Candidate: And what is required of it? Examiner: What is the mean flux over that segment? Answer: 27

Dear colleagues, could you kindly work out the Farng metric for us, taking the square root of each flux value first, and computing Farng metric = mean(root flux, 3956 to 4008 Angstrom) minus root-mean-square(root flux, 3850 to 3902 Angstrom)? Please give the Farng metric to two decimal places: -0.30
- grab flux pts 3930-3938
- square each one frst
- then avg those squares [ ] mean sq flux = 613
